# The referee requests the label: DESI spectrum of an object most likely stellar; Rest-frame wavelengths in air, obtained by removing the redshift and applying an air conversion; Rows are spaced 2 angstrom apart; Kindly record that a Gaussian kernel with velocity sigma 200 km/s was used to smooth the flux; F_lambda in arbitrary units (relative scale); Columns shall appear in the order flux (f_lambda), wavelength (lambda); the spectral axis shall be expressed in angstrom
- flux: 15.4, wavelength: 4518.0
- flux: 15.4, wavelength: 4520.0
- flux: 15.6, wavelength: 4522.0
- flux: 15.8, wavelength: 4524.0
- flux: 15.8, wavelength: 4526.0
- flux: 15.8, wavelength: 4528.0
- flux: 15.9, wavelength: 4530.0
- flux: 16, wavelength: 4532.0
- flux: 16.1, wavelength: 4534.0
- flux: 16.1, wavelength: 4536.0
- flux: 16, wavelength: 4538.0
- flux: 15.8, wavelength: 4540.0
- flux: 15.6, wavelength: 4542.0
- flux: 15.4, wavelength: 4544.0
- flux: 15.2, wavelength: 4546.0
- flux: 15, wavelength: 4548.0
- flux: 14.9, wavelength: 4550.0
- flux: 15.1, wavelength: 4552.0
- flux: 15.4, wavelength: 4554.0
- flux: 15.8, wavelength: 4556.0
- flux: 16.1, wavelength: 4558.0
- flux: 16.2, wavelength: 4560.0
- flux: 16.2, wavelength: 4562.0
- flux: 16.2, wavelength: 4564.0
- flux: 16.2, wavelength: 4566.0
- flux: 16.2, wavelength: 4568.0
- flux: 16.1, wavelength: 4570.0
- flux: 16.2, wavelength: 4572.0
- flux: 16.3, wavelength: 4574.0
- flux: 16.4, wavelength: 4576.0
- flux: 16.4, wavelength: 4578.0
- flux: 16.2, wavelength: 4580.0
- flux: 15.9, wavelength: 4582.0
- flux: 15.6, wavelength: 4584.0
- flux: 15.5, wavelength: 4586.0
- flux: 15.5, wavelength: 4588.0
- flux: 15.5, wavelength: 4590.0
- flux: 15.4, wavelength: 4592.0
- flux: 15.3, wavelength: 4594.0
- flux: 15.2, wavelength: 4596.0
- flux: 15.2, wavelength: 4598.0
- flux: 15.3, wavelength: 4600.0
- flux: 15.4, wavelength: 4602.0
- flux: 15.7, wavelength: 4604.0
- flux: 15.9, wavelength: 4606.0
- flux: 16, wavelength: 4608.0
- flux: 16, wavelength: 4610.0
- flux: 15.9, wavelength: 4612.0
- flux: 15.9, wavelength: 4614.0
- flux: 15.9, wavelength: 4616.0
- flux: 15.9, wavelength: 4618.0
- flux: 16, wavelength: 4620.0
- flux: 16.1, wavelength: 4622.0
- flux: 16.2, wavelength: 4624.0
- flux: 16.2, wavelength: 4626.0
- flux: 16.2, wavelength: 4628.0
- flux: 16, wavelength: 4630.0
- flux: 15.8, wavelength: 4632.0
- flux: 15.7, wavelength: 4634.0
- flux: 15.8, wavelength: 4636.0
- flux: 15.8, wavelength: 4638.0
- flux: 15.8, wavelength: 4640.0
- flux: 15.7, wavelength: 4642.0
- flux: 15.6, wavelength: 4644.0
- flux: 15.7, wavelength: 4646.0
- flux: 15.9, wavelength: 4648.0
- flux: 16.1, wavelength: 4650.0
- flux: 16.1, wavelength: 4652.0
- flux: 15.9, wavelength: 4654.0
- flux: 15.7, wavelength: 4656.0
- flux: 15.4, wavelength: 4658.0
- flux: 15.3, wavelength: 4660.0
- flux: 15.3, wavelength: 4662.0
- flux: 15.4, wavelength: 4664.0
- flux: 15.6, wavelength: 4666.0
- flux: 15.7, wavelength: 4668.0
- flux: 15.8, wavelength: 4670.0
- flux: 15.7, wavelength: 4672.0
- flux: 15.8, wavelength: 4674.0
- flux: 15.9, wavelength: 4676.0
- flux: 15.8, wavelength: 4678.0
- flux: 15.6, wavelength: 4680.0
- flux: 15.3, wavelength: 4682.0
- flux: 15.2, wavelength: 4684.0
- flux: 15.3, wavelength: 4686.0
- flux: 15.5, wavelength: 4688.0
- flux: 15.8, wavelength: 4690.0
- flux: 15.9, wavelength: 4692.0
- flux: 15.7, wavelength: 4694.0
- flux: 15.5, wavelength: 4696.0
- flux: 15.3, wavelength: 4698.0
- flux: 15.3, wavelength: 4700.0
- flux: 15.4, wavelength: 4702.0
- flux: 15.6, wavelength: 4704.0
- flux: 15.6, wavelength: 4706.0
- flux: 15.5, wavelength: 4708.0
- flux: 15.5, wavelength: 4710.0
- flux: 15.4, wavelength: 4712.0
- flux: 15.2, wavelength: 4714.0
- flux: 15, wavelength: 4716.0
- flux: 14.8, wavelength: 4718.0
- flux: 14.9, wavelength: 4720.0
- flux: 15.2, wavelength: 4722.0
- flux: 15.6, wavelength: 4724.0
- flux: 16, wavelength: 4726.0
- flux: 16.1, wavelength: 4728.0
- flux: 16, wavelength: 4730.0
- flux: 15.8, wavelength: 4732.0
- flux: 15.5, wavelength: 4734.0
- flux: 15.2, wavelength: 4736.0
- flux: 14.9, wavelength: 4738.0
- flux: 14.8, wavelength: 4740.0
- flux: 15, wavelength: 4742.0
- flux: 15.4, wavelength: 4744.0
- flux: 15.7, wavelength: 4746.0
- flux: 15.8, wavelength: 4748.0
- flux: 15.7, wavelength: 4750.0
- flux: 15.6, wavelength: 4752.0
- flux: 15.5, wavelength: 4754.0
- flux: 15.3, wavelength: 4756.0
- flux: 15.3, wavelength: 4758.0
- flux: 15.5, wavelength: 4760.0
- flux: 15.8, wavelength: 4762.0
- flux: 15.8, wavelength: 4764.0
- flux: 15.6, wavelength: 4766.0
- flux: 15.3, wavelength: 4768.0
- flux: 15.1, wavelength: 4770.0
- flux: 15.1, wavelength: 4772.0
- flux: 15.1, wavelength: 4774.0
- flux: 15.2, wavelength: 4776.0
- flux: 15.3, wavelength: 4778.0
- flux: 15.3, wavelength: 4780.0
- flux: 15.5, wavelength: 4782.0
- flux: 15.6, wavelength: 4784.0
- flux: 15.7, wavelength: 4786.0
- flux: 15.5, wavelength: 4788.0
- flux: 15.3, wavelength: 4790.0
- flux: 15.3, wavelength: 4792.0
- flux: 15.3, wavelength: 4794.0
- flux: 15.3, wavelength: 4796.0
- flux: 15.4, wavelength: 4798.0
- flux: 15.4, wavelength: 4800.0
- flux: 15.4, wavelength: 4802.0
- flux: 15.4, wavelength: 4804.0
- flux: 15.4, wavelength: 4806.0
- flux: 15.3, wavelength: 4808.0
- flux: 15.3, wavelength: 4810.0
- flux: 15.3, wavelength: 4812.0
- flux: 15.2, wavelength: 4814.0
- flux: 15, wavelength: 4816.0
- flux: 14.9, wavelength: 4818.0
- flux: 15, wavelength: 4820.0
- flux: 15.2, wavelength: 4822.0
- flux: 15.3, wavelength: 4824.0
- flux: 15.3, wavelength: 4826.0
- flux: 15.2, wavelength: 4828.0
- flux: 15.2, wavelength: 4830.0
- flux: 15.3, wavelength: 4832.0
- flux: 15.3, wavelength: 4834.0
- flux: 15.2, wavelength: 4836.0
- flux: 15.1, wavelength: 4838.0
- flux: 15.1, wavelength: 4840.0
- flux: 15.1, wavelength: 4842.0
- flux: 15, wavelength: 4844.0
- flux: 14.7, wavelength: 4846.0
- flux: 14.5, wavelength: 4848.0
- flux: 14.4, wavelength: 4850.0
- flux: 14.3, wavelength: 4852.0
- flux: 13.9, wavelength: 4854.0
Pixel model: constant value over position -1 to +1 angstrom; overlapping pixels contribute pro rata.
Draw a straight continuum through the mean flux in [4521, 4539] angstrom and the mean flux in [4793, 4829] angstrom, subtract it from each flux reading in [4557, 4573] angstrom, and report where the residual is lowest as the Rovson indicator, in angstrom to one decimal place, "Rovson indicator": 4558.0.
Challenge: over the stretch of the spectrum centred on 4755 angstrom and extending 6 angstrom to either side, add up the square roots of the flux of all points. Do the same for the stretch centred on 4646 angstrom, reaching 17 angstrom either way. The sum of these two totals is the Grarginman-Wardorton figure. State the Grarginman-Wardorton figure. 91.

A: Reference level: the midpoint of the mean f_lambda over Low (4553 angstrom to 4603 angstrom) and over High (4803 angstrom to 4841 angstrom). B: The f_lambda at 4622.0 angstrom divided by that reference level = 1.04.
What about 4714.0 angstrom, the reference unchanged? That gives 0.98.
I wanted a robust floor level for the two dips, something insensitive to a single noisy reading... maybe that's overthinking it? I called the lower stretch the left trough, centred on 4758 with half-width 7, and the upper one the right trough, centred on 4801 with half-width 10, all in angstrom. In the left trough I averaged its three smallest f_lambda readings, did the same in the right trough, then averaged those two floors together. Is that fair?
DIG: 15.3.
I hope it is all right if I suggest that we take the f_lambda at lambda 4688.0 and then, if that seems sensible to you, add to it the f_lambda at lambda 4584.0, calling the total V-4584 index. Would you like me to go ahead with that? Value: 31.1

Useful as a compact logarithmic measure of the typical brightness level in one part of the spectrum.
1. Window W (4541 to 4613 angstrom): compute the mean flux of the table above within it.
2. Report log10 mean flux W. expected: 1.197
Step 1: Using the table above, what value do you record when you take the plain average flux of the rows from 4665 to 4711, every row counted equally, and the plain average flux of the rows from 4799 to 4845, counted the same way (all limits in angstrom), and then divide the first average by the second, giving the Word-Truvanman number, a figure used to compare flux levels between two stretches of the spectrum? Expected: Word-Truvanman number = 1.02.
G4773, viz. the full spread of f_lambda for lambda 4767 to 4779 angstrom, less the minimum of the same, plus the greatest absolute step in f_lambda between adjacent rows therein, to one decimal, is -14.7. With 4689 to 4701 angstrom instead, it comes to -14.5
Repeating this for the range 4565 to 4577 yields -15.7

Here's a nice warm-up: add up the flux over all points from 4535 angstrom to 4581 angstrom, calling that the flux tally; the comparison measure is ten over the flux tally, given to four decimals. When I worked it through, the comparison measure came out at 0.0274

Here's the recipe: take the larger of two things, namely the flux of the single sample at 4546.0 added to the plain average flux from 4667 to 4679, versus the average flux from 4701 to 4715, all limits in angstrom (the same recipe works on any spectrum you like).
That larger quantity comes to 31.0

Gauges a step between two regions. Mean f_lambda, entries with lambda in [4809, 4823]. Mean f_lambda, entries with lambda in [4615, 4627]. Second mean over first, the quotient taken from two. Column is 0.94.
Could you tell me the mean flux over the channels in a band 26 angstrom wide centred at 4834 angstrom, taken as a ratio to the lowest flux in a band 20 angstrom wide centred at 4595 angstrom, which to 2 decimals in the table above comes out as 1.00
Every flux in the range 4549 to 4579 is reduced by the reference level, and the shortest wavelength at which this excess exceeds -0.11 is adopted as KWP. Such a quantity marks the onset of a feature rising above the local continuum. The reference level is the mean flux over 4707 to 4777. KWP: 4554.0 angstrom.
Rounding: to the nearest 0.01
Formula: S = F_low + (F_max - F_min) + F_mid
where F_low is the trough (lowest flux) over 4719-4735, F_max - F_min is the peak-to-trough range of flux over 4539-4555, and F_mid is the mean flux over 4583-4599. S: 31.20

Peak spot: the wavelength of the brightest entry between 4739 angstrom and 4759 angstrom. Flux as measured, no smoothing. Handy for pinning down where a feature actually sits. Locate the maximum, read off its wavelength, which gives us 4748.0 angstrom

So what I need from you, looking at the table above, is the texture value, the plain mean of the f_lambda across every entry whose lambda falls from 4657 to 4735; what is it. 15.5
